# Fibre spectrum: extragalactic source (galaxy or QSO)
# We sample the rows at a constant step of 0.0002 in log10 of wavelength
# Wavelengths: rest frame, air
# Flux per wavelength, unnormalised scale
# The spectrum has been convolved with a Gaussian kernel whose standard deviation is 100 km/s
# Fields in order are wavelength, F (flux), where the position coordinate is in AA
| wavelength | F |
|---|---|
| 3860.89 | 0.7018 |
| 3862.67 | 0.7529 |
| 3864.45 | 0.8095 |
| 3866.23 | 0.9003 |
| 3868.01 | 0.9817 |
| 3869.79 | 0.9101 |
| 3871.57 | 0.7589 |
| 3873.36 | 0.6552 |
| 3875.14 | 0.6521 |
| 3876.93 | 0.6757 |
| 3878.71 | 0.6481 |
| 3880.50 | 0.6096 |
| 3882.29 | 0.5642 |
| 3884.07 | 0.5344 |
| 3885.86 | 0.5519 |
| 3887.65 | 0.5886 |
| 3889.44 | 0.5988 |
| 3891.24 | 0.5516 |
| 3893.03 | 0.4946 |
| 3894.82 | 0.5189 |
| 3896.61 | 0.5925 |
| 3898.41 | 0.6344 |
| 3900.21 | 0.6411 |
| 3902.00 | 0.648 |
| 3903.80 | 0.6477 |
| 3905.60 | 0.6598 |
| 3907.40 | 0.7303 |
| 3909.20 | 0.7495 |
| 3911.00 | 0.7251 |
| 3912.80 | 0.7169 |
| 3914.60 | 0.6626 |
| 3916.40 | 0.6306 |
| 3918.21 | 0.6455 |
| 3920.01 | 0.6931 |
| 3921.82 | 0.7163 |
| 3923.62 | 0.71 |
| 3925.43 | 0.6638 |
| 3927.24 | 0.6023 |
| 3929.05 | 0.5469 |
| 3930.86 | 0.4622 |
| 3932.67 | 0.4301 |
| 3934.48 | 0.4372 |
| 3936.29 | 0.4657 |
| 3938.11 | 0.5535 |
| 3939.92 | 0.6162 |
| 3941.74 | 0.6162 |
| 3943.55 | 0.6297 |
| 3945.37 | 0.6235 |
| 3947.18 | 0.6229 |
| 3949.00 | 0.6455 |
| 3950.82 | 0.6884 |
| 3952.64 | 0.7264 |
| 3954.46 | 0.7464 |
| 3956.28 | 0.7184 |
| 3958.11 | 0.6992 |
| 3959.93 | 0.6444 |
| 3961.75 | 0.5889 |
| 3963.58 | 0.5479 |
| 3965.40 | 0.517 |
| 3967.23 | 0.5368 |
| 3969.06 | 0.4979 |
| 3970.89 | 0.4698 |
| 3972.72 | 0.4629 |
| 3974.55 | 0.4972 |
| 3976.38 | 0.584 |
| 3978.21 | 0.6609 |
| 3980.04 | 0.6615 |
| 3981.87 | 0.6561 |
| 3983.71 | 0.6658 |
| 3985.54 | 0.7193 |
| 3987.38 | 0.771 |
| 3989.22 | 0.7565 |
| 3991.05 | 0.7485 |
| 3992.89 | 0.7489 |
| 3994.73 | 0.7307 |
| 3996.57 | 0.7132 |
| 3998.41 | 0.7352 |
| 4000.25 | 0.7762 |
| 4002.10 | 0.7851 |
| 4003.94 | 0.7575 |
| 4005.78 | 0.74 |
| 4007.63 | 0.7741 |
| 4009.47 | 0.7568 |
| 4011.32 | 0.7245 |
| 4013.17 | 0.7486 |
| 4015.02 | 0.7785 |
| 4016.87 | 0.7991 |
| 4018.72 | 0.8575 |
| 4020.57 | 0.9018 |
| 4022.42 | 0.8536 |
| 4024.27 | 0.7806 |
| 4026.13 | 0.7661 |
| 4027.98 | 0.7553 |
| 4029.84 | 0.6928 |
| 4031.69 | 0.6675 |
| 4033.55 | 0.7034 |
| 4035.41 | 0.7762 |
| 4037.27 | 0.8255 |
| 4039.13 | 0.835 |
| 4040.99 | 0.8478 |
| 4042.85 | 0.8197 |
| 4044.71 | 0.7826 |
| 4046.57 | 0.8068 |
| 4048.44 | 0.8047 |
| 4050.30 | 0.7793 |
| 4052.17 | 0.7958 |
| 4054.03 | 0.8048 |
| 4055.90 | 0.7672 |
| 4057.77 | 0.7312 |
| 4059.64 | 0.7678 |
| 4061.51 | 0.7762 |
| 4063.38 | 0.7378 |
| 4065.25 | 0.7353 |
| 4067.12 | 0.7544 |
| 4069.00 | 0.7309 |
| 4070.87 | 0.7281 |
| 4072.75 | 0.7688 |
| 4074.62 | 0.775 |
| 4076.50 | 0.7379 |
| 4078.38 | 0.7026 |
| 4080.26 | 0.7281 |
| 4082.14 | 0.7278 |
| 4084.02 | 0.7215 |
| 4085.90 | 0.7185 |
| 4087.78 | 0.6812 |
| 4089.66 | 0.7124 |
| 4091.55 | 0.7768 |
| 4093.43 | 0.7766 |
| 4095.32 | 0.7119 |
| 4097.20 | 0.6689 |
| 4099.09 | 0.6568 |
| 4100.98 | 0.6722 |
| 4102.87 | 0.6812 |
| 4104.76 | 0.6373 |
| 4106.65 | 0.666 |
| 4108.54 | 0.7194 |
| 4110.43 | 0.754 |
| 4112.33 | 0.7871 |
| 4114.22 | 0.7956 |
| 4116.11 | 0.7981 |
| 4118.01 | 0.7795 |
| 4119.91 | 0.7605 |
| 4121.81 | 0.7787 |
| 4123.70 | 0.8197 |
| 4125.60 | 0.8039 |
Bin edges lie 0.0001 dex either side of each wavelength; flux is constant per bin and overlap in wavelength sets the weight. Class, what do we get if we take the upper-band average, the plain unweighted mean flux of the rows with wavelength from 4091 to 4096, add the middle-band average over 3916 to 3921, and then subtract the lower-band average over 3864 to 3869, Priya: 0.51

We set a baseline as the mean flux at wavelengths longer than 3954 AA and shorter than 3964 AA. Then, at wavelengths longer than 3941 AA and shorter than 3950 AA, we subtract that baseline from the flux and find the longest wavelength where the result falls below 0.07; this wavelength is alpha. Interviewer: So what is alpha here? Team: 3949.00 AA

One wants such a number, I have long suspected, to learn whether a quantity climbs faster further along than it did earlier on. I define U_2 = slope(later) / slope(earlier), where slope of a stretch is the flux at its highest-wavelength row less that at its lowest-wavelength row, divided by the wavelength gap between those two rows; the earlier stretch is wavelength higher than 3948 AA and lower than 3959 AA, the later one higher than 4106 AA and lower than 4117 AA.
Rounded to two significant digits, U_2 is 2.4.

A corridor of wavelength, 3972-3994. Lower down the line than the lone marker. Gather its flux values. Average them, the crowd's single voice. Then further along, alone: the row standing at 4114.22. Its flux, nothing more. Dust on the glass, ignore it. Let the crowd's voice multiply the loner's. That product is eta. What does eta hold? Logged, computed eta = 0.53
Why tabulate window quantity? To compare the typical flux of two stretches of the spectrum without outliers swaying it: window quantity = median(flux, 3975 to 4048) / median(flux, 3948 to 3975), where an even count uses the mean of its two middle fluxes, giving 1.3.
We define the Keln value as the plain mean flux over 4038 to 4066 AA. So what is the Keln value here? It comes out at 0.79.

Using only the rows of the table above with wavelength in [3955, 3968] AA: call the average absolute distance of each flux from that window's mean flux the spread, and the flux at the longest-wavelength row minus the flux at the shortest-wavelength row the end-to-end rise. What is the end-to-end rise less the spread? -0.25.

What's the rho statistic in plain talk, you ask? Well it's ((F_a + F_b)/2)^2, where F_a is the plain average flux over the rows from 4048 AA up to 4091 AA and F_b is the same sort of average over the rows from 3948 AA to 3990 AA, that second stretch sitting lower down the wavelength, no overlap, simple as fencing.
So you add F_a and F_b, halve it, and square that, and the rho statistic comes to 0.473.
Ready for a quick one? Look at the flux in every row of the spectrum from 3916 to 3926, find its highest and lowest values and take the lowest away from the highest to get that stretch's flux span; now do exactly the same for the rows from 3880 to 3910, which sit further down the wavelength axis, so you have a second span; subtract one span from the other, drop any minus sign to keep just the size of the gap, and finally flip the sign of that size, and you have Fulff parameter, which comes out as -0.17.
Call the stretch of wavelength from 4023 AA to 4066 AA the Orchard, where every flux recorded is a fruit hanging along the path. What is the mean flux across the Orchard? 0.77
